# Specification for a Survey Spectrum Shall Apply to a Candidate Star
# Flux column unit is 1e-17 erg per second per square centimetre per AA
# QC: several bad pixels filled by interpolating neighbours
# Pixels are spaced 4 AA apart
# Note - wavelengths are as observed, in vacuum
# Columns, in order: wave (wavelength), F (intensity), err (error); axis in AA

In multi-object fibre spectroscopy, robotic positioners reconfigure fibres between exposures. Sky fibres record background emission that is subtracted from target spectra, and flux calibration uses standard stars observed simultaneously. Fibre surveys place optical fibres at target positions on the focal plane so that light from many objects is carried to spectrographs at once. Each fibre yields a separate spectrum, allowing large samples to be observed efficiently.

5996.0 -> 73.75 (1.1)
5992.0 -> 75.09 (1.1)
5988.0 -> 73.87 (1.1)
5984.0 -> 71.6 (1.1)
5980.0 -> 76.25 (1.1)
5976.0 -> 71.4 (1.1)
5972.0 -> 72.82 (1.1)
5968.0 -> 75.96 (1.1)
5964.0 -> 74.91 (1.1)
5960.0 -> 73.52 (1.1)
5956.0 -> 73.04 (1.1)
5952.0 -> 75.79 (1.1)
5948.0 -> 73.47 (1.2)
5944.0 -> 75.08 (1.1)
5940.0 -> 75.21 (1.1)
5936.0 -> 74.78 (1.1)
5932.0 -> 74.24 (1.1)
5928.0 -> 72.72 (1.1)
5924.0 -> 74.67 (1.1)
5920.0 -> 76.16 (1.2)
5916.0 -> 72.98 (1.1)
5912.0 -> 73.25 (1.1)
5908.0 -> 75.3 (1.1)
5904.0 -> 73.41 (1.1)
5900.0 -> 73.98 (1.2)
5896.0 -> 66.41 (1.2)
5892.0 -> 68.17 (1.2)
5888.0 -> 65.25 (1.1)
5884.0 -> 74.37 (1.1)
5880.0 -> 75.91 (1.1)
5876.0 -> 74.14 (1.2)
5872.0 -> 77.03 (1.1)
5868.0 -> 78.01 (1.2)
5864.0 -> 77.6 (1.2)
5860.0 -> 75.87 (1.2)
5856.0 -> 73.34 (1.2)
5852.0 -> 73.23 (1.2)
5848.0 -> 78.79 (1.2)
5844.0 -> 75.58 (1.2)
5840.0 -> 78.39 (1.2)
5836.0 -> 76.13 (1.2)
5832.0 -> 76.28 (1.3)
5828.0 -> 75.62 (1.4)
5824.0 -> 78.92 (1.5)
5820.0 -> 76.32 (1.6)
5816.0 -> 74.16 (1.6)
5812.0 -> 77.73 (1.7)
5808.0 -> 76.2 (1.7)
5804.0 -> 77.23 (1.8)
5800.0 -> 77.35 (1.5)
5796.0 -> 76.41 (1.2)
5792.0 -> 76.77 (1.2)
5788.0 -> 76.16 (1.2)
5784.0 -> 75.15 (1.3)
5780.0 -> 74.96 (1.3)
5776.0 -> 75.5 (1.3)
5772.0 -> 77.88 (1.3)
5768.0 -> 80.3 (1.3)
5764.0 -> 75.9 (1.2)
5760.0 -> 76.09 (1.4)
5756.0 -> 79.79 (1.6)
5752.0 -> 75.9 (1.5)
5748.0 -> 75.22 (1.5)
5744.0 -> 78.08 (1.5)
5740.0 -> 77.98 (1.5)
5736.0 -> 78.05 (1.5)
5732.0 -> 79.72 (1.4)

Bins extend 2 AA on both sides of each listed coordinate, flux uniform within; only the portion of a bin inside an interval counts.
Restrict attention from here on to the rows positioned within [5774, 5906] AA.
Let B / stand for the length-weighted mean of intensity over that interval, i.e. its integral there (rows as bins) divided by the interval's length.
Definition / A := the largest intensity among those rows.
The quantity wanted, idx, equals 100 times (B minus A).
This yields -376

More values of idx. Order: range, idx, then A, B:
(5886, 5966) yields -304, 76.16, 73.1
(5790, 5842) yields -219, 78.92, 76.7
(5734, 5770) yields -282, 80.3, 77.5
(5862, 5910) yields -471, 78.01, 73.3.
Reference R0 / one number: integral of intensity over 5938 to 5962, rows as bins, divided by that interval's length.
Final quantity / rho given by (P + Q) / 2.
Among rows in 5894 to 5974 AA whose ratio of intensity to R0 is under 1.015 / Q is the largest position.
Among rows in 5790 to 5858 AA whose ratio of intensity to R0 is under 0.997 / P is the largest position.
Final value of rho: 5914 AA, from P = 5856.0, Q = 5972.0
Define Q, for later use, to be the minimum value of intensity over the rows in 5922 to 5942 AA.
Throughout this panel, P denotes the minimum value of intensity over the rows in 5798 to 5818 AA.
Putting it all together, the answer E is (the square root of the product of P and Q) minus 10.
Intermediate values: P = 74.16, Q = 72.72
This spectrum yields 63.4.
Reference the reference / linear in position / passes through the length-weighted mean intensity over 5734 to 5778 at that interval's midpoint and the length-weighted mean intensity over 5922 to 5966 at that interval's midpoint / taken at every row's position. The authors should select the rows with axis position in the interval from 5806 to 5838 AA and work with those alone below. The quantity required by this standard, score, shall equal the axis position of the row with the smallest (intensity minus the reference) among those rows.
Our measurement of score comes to 5816.0 AA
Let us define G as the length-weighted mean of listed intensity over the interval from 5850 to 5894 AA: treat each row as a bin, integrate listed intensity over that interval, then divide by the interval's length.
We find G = 73.9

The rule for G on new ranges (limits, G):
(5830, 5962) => 74.3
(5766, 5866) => 76.5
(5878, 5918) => 71.9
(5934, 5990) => 74.1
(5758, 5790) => 76.5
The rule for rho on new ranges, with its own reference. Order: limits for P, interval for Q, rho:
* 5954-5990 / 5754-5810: 5886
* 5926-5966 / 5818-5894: 5926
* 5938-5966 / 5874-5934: 5946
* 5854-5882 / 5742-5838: 5836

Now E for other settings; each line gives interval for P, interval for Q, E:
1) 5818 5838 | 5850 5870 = 64.4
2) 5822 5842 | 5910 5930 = 64.2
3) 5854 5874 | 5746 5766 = 64.3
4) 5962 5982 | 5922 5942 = 62.1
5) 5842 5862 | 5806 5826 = 63.7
